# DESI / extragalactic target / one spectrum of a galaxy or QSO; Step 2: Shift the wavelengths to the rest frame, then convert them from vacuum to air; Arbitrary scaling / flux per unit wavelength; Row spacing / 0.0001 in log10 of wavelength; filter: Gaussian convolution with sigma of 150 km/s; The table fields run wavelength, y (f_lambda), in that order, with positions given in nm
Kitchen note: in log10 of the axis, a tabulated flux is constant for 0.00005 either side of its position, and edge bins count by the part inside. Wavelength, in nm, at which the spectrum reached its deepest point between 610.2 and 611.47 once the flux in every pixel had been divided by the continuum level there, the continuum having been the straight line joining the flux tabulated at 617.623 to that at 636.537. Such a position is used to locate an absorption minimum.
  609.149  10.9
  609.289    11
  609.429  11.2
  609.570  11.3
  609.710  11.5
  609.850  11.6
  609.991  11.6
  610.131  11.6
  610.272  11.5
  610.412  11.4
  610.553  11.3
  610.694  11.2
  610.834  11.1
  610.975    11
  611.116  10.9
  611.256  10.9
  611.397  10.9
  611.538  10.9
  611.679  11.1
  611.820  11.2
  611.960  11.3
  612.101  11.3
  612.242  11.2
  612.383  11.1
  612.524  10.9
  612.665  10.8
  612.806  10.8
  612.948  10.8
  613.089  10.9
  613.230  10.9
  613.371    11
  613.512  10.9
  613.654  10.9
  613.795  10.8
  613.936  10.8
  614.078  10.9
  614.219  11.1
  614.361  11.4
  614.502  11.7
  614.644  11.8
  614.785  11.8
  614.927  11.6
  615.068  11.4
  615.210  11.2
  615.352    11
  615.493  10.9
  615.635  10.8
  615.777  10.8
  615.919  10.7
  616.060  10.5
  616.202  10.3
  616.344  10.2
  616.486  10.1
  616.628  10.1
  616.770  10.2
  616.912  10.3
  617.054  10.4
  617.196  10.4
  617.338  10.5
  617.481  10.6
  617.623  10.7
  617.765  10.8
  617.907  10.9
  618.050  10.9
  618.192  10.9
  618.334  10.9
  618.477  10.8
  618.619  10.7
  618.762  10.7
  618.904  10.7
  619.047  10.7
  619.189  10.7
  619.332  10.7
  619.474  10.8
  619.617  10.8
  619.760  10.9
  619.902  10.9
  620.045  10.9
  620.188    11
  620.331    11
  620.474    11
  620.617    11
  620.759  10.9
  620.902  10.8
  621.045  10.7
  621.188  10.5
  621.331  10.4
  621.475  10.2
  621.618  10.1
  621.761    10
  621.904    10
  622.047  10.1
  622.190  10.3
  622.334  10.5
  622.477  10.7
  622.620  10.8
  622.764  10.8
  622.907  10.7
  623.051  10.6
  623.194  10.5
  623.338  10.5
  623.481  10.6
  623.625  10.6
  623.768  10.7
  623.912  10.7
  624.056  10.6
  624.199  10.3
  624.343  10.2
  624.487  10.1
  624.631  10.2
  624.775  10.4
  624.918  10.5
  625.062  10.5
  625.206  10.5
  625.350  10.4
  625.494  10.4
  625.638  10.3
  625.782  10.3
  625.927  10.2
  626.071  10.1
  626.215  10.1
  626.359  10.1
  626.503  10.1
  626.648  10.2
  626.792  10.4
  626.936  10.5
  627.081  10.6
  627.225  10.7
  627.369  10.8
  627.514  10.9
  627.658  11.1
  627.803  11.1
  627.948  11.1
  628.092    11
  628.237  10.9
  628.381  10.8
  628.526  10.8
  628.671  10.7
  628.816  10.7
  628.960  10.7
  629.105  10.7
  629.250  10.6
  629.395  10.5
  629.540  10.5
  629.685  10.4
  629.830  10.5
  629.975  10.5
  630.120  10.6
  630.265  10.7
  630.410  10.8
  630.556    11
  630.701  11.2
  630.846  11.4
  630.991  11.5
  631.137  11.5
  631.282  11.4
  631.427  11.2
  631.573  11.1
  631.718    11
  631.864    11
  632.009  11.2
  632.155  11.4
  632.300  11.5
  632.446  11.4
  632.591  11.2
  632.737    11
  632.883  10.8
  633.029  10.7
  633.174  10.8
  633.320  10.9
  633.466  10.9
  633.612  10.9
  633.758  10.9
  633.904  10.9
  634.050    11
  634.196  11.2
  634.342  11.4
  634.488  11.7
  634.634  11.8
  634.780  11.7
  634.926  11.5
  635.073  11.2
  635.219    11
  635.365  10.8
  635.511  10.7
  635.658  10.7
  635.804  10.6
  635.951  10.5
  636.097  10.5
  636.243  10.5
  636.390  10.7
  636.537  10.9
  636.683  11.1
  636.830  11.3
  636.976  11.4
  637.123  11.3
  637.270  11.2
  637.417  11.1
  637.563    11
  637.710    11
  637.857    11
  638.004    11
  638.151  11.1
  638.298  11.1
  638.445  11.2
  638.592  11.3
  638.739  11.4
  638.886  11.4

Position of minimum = 611.397 nm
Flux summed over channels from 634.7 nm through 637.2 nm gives 186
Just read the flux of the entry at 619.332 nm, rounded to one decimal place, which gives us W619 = 10.7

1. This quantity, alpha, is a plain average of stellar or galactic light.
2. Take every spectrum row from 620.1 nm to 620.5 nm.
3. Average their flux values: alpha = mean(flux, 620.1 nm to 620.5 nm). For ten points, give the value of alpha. 11.0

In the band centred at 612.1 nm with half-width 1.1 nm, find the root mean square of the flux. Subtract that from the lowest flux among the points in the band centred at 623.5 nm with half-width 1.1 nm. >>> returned -0.9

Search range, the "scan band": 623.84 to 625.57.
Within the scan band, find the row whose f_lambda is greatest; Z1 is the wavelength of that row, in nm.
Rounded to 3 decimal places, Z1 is 623.912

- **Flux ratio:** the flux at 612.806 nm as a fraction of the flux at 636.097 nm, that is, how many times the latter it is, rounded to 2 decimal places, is 1.03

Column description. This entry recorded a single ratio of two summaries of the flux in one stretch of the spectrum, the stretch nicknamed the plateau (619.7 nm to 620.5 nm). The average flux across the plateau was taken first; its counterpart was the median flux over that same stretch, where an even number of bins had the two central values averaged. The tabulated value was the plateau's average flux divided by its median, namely 1.000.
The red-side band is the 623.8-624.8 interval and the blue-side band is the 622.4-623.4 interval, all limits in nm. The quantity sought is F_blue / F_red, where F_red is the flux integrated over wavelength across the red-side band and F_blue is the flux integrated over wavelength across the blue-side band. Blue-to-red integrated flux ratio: 1.03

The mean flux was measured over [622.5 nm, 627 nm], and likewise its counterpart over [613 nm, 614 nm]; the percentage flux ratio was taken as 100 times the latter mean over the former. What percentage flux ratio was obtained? 105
